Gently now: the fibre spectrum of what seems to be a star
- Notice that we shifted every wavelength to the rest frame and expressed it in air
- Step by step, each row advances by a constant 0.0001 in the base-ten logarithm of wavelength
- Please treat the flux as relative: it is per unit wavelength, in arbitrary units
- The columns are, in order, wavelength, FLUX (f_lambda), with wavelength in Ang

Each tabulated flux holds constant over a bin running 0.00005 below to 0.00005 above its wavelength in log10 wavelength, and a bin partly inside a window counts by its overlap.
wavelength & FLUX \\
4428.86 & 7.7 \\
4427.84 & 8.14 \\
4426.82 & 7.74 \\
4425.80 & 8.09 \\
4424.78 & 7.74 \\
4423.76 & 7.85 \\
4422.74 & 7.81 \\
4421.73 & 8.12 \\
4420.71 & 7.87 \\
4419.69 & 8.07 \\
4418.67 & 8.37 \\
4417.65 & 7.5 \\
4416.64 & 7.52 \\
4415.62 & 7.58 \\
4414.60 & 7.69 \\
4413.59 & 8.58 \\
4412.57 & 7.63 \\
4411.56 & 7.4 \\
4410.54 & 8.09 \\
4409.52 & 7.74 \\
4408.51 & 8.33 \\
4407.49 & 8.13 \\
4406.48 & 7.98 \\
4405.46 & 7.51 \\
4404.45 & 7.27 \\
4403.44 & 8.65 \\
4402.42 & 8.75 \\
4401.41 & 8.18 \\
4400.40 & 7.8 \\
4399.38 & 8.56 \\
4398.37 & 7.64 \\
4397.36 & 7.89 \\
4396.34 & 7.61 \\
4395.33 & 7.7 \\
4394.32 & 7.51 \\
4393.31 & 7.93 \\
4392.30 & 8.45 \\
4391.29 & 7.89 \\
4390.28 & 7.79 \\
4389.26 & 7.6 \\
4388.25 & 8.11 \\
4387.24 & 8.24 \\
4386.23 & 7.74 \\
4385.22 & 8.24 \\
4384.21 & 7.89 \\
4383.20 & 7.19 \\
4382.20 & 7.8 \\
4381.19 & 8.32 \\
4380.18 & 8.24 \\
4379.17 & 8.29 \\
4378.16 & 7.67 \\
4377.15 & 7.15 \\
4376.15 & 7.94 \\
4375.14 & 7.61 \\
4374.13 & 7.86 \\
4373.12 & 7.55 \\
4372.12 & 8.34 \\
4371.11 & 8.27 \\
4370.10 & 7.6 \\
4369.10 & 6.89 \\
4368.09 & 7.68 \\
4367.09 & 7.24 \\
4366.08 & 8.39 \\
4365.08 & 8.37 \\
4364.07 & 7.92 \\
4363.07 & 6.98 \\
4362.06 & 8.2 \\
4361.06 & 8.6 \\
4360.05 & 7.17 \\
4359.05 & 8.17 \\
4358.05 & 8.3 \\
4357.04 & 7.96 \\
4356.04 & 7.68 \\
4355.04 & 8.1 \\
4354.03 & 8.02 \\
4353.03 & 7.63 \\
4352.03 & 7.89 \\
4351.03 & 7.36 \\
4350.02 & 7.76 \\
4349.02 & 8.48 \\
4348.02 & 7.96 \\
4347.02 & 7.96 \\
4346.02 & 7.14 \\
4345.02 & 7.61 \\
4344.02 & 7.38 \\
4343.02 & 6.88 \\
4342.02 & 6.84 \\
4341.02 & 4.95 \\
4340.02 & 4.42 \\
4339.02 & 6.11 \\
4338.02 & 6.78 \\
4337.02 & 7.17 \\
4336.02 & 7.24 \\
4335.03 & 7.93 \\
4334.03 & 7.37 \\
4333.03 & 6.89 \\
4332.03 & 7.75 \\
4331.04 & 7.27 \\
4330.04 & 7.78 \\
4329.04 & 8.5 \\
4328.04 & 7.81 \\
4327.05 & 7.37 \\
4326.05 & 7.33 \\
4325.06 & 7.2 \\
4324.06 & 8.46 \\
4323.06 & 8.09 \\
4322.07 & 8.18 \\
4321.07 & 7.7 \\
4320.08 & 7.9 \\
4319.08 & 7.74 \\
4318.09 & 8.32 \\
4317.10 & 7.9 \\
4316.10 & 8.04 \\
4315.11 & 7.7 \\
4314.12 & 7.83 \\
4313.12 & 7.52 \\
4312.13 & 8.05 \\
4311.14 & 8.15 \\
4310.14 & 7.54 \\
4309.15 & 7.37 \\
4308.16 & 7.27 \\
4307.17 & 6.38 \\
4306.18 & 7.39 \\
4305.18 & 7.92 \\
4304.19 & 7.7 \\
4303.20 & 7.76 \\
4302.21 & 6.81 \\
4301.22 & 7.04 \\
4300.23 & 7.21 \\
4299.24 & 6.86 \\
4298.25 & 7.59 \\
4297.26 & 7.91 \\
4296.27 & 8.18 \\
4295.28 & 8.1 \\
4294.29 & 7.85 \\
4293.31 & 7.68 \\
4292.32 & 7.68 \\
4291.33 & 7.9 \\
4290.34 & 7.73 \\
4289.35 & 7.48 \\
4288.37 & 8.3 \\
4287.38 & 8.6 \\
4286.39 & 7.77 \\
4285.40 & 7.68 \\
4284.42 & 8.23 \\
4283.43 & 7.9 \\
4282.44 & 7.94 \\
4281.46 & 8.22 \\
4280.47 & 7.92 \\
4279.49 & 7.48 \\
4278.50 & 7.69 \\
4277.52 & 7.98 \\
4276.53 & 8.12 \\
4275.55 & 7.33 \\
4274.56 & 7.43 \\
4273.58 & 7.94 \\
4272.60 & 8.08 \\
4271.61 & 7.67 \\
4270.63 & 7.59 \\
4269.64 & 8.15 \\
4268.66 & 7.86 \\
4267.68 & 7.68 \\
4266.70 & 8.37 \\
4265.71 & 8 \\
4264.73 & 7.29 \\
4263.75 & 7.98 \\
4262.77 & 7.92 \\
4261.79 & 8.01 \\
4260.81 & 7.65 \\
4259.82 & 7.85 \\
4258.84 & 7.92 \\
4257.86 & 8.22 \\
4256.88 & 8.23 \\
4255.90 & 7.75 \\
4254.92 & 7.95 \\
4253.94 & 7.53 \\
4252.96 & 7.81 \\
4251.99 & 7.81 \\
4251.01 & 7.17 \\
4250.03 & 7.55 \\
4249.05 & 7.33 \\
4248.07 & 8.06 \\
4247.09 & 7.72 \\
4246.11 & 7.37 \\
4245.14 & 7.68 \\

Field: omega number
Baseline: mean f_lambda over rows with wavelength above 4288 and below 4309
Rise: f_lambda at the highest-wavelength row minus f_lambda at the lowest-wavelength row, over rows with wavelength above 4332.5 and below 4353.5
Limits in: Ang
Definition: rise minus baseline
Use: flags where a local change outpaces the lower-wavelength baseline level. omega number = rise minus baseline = -6.8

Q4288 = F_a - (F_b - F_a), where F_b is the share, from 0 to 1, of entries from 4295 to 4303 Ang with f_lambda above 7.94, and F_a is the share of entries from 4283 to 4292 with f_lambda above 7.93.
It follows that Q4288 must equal 0.4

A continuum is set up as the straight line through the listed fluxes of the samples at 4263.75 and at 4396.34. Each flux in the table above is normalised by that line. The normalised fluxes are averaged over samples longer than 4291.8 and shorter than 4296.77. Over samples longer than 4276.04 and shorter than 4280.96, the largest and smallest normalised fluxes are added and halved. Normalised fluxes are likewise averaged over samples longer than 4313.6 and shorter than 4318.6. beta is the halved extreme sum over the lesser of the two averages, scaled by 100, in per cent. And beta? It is 98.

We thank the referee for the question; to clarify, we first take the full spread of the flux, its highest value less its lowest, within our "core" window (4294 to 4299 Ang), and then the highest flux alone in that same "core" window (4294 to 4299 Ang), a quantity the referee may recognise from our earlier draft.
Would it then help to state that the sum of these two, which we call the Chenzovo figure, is 8.8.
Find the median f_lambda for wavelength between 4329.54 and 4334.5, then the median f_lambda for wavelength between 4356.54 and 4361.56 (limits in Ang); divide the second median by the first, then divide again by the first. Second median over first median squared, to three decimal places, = 0.150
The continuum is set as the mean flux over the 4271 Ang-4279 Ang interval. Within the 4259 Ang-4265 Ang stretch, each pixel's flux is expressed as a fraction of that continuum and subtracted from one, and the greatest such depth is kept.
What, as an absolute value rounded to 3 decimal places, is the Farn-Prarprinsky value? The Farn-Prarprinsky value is 0.063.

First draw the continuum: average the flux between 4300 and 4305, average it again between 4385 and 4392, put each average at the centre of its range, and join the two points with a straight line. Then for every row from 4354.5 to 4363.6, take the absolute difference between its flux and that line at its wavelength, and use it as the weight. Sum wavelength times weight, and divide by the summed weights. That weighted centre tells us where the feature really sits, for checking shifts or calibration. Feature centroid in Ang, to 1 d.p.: 4360.0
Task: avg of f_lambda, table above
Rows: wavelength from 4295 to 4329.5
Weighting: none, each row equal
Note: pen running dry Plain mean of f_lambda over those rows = 7.68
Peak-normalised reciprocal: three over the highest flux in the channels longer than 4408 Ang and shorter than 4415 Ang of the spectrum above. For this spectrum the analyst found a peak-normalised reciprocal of 0.350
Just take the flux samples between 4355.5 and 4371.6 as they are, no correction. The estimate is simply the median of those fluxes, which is 7.94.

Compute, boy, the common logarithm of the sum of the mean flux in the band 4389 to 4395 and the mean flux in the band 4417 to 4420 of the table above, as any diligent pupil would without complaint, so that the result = 1.20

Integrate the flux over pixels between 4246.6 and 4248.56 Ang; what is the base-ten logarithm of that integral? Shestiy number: 1.188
